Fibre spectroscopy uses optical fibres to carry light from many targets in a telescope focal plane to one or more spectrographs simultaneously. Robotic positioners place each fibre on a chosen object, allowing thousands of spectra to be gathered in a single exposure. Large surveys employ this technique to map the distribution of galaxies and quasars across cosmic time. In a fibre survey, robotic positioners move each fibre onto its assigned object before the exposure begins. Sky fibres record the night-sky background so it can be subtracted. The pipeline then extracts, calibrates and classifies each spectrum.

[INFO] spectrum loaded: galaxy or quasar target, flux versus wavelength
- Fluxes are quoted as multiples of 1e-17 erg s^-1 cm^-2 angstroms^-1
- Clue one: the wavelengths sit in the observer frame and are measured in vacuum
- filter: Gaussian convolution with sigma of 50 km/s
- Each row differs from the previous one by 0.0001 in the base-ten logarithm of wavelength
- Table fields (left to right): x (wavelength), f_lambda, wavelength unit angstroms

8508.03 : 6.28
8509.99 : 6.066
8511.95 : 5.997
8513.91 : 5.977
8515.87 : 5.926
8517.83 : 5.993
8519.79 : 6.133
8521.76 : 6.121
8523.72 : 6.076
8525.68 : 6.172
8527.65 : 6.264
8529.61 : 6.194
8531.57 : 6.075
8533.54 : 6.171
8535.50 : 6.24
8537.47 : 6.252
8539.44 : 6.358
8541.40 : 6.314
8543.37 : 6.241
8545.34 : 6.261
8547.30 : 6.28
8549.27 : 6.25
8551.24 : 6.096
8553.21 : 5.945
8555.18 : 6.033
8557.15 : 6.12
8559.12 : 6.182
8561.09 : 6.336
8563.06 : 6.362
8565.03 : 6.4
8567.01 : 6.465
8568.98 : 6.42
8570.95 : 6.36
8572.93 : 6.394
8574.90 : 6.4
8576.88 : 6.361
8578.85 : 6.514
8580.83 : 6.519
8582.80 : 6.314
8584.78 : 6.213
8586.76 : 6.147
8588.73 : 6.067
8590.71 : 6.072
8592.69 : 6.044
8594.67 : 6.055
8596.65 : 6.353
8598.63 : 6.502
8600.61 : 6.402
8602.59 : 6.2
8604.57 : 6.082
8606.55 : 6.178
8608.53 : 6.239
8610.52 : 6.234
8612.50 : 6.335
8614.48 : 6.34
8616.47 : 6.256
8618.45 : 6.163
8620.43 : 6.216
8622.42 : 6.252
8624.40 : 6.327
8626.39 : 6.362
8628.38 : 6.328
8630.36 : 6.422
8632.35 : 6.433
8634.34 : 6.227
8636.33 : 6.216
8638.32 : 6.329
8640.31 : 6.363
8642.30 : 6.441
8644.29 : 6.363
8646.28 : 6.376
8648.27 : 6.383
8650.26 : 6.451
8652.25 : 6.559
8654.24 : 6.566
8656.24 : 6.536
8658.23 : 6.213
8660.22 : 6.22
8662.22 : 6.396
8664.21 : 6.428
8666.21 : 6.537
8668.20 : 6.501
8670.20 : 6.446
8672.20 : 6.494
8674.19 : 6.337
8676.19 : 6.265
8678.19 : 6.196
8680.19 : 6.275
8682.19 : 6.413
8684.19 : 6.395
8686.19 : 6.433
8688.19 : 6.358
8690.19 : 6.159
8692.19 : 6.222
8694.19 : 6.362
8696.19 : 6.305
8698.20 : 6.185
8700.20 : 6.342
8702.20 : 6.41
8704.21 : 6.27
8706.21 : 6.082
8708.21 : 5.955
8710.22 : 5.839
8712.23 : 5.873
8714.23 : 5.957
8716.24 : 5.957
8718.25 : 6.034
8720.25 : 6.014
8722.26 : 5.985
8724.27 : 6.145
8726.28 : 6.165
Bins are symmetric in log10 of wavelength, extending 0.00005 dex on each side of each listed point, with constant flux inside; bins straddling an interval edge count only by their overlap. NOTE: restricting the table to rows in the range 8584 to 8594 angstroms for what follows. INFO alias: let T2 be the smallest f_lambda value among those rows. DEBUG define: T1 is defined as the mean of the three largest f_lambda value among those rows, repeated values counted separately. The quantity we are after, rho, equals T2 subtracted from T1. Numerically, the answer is 0.10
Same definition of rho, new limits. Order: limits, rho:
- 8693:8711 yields 0.53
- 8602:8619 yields 0.23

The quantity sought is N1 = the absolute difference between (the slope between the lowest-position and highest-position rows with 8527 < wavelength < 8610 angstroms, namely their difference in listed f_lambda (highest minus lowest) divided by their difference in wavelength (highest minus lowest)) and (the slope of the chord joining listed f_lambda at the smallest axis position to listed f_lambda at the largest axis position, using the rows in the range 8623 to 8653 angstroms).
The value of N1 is 0.0086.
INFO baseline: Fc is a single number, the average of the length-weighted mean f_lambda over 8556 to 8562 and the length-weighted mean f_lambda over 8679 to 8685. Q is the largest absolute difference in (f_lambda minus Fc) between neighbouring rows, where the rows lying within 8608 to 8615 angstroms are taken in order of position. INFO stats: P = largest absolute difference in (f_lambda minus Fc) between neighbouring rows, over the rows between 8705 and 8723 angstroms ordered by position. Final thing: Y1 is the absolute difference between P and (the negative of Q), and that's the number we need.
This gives 0.23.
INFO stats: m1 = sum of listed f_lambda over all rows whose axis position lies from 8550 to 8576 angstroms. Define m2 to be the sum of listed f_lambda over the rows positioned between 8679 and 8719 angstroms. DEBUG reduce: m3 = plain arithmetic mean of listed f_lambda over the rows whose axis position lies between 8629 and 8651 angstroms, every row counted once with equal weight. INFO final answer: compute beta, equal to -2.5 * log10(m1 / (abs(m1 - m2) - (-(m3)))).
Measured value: -0.6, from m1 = 82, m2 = 124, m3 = 6.36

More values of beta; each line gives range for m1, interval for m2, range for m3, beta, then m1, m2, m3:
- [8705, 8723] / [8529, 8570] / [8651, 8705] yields 0.5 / 54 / 131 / 6.36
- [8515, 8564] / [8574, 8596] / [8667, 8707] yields -0.6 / 154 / 69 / 6.32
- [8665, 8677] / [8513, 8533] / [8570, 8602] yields -0.3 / 39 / 61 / 6.29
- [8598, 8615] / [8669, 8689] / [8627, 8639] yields -1.6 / 57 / 64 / 6.33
